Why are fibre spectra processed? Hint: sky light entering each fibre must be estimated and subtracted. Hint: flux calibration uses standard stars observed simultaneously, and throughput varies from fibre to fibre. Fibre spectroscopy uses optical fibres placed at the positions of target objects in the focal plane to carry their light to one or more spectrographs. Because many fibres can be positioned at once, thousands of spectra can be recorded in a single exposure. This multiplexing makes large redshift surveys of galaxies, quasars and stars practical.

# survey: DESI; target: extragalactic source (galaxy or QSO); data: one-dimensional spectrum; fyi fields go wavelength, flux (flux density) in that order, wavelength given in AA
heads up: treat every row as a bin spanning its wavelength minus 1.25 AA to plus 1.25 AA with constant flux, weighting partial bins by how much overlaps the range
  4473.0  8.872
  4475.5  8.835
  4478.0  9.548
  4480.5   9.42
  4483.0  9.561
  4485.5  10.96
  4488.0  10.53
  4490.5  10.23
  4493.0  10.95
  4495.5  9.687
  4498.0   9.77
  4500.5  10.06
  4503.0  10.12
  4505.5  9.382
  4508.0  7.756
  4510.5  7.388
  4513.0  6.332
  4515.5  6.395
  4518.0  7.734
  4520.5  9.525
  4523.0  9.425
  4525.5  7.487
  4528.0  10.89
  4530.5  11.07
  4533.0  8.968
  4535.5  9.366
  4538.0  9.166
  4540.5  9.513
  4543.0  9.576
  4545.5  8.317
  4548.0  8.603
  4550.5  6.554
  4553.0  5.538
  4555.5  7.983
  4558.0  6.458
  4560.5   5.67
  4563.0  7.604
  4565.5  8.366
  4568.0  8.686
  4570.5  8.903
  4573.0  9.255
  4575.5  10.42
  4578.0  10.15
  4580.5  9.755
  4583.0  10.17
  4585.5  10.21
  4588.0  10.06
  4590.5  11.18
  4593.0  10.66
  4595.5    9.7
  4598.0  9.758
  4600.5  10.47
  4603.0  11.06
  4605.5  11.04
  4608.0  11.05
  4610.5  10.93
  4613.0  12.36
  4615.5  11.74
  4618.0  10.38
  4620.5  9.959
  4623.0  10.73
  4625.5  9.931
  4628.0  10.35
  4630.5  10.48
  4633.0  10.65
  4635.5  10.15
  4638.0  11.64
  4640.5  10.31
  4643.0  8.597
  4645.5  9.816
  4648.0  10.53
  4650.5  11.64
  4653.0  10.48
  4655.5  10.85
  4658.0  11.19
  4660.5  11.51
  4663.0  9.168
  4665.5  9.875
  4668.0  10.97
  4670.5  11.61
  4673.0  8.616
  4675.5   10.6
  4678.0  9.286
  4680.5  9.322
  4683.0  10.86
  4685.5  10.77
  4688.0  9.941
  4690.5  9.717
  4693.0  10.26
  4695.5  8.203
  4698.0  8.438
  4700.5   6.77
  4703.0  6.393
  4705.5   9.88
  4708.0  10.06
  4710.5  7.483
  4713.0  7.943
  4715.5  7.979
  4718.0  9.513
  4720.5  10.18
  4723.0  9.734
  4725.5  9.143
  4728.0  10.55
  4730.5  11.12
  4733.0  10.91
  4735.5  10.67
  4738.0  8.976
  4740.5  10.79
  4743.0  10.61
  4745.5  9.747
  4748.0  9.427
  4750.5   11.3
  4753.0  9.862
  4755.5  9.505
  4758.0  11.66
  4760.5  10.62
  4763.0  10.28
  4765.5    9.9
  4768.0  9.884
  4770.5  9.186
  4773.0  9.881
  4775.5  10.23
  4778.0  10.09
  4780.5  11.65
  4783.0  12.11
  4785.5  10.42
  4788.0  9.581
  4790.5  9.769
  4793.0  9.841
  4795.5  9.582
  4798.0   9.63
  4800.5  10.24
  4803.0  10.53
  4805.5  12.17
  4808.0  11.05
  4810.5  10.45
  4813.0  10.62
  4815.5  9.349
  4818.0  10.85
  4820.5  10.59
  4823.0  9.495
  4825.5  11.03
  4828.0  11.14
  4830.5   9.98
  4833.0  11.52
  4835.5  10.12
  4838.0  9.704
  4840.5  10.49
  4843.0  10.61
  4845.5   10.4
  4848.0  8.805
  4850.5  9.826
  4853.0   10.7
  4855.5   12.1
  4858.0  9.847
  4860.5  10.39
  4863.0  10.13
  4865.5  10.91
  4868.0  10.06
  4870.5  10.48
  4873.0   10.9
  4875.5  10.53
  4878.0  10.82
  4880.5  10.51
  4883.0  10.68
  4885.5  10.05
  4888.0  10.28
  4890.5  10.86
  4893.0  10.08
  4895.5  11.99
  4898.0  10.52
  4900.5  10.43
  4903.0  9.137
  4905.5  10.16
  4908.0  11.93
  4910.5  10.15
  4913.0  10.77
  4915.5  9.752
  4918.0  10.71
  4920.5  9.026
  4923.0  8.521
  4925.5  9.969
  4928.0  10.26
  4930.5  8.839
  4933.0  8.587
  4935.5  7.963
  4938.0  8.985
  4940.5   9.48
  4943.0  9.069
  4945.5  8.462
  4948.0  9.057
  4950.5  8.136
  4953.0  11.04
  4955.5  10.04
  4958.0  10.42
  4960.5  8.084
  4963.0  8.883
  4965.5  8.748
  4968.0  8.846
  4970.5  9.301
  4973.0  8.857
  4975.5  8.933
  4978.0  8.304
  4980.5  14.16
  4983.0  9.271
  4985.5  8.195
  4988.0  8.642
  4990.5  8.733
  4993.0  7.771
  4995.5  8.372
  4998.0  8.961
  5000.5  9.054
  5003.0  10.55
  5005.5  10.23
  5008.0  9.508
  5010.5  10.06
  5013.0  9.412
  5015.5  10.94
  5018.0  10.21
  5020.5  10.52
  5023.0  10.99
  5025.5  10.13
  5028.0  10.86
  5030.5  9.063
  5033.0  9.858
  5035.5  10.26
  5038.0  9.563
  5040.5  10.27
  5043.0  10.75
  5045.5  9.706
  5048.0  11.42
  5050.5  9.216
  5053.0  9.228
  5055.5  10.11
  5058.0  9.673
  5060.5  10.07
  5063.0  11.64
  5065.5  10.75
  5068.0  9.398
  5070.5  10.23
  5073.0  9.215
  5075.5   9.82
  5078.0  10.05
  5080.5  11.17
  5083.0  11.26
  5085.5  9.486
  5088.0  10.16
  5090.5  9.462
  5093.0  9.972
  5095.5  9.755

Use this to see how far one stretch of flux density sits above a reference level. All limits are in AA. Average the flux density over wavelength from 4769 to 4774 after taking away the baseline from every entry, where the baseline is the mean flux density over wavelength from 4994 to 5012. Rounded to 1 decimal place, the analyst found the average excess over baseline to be 0.0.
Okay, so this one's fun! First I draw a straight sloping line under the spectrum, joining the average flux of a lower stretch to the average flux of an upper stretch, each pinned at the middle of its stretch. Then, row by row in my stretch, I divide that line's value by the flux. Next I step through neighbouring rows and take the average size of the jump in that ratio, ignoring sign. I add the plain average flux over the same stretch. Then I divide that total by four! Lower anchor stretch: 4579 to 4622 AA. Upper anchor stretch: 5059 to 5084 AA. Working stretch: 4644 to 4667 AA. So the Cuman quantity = 2.66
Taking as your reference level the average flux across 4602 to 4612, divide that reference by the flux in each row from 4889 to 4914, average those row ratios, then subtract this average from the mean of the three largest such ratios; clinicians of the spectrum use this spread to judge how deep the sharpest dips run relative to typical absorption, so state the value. 0.083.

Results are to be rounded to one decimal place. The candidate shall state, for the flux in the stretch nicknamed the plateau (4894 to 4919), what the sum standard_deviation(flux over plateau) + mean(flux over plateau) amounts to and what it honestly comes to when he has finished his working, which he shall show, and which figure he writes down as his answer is 11.4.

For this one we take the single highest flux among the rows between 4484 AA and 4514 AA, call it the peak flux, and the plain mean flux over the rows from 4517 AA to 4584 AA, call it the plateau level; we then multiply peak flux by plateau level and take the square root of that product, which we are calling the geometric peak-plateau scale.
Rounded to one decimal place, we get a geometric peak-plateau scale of 9.8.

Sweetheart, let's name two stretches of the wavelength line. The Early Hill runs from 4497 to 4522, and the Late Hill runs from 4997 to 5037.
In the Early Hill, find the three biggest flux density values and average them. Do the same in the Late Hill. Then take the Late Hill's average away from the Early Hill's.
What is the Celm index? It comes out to -0.95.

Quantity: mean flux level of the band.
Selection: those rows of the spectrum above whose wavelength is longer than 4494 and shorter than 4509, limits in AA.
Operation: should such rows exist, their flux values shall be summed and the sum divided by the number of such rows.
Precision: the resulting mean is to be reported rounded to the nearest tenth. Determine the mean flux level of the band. 9.5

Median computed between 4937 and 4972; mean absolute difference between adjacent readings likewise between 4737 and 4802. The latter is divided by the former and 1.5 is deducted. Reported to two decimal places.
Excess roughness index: -1.42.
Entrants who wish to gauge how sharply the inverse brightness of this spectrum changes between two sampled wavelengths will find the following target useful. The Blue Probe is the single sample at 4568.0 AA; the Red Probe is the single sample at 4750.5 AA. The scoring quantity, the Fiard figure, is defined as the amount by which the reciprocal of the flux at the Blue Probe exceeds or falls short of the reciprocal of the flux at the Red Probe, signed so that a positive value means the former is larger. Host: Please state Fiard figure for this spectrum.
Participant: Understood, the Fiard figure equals 0.027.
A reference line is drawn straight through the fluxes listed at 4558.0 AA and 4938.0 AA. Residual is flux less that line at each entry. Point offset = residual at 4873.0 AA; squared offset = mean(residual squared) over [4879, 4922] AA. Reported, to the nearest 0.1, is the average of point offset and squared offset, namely 2.9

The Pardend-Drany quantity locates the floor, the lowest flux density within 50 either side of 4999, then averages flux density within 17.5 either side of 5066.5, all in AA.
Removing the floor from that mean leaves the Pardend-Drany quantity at 2.4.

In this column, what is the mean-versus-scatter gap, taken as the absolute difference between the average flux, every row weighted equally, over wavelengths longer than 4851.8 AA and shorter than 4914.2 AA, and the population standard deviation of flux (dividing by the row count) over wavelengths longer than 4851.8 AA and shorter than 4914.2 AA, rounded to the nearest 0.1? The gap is 9.9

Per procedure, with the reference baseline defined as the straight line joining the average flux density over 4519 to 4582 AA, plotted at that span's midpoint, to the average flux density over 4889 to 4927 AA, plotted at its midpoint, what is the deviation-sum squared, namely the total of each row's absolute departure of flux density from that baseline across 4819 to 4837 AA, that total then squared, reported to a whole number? 28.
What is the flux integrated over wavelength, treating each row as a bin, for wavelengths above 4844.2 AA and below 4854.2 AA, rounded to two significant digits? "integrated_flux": 99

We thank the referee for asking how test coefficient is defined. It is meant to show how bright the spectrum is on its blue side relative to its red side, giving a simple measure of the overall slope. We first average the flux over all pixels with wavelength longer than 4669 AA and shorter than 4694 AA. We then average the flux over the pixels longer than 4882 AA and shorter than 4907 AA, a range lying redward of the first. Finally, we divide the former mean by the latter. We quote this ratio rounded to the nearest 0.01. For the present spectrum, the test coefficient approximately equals 0.97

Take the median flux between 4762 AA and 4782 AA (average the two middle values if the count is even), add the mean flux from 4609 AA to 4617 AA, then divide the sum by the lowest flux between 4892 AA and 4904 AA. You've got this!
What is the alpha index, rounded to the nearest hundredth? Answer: 2.37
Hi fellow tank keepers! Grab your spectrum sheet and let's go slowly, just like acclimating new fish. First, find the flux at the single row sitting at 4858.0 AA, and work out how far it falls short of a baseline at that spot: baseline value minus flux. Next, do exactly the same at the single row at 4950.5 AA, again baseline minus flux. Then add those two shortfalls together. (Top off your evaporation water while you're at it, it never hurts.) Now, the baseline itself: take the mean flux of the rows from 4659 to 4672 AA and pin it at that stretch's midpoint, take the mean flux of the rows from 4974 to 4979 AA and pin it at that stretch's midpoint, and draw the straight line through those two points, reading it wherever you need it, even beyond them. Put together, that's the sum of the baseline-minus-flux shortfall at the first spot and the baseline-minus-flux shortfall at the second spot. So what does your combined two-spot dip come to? 0.2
